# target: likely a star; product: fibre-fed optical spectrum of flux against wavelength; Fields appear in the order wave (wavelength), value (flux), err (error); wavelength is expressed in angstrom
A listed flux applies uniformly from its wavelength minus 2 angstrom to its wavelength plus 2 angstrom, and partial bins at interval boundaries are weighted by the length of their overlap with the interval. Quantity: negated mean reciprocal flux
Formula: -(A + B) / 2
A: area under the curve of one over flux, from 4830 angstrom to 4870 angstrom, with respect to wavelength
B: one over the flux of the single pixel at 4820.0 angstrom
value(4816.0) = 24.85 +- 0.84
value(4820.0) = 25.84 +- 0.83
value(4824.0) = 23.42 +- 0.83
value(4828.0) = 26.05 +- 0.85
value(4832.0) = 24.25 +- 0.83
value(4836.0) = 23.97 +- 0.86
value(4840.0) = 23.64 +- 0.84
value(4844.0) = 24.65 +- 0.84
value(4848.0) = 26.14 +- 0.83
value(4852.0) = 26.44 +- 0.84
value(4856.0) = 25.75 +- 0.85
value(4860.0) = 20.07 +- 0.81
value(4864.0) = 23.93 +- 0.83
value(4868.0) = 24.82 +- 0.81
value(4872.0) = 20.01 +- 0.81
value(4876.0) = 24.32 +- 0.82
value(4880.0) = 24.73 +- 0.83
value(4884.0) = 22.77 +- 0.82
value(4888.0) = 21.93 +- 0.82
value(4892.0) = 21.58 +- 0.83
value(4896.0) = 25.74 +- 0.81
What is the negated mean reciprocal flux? -0.845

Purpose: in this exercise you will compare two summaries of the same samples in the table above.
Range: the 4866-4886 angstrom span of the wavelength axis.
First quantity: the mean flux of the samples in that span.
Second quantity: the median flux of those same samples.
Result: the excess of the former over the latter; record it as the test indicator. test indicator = -1.0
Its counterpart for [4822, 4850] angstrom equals 0.3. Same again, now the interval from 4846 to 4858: 0.0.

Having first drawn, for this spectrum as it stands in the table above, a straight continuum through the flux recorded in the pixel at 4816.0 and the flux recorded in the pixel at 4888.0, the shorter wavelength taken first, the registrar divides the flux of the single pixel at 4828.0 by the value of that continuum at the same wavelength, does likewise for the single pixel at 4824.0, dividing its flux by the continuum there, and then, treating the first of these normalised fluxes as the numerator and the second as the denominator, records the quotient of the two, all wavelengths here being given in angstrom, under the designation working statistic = 1.12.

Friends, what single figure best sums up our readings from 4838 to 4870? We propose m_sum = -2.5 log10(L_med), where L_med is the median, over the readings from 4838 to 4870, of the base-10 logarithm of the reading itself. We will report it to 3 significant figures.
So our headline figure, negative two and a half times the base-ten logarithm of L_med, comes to -0.360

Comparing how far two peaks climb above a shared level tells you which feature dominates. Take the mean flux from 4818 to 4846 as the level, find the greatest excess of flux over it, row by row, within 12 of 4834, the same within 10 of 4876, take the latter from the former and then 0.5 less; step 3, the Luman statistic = 0.73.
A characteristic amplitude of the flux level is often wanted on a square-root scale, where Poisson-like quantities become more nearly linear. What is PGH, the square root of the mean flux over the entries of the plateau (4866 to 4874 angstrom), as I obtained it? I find 4.73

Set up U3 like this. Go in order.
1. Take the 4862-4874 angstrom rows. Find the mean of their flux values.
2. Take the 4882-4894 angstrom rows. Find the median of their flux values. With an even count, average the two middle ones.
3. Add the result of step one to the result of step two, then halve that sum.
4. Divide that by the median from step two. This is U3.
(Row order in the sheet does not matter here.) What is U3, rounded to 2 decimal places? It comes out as 1.02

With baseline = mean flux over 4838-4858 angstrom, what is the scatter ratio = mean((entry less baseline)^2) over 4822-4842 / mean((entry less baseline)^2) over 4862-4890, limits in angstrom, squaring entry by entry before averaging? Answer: 0.280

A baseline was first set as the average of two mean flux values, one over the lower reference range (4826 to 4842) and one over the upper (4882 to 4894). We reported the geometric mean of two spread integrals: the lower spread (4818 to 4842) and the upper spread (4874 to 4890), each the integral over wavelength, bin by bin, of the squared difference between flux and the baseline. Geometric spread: 36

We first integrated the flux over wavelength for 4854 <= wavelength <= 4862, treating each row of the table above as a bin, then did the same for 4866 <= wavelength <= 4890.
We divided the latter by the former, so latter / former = 3.0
